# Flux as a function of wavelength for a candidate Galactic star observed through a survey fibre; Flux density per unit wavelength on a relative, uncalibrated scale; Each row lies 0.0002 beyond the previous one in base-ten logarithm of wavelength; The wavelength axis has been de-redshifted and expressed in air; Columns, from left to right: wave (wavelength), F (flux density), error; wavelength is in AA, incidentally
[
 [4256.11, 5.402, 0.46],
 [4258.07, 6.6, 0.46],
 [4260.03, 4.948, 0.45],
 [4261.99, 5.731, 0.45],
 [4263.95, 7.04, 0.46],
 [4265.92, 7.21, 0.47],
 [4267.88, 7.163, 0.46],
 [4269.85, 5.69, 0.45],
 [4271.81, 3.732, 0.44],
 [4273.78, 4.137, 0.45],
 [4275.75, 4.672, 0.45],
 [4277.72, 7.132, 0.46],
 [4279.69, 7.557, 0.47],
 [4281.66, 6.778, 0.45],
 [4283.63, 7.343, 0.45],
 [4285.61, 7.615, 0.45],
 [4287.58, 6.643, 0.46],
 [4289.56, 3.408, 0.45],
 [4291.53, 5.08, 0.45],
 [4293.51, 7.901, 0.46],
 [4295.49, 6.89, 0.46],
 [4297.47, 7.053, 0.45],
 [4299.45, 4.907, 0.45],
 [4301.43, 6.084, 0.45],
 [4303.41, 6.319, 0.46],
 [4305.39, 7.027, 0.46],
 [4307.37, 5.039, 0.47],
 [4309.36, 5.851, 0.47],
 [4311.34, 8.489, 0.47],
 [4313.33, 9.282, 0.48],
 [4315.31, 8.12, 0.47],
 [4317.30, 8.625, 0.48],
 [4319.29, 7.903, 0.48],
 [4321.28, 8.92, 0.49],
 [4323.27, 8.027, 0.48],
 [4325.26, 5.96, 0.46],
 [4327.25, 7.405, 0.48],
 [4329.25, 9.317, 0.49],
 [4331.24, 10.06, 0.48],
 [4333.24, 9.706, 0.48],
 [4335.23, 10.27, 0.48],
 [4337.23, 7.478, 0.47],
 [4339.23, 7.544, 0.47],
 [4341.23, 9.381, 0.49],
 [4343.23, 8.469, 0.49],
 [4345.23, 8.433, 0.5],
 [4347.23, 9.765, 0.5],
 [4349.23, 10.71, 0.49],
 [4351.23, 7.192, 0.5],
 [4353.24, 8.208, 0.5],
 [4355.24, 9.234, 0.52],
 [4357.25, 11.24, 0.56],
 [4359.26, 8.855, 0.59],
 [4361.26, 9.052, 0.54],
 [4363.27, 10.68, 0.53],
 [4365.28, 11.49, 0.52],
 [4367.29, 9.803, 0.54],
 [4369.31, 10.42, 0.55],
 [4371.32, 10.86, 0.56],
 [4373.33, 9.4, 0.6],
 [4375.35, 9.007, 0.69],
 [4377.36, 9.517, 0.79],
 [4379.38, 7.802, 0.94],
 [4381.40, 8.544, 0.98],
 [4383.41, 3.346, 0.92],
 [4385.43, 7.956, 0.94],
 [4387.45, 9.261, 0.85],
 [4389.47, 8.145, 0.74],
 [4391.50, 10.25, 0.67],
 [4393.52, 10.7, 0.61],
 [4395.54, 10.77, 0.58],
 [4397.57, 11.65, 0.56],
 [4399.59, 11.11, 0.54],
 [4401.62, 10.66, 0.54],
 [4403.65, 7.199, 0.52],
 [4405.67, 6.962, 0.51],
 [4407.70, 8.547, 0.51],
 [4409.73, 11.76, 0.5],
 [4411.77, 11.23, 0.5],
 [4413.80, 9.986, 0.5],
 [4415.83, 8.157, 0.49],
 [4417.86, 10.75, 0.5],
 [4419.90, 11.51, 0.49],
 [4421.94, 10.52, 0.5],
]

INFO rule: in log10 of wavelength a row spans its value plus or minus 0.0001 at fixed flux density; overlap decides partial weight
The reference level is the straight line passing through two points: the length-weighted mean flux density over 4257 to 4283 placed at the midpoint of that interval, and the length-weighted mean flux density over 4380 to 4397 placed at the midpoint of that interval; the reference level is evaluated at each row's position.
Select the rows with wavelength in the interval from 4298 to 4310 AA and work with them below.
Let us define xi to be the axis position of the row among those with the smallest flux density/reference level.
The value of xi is 4299.45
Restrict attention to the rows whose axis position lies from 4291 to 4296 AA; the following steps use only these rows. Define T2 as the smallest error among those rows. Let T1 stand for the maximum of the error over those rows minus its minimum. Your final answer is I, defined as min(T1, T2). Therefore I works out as 0.010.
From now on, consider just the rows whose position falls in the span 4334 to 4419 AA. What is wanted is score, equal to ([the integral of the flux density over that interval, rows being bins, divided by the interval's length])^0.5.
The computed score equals 3.1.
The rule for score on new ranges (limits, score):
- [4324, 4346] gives 2.9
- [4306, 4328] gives 2.8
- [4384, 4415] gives 3.1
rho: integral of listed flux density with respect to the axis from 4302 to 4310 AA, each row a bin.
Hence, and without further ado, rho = 49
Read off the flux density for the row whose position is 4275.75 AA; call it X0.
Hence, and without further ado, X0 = 4.672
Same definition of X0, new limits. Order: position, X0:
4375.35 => 9.007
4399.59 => 11.11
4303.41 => 6.319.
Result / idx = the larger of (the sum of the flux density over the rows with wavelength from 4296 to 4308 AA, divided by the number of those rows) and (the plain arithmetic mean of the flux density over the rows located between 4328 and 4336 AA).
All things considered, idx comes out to 9.8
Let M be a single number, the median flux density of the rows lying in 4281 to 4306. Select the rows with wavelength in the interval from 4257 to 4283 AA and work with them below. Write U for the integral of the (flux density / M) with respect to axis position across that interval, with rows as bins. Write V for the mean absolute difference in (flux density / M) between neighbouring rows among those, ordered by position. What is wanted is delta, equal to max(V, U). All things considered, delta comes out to 23.2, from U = 23.2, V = 0.15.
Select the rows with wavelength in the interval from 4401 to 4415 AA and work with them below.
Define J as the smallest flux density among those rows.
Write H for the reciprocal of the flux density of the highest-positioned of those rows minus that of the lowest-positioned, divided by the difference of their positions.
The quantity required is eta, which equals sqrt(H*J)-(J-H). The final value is -6.90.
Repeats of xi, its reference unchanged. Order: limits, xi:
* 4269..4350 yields 4289.56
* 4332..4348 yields 4337.23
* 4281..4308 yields 4289.56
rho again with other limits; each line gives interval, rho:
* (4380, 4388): 58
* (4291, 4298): 48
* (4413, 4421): 81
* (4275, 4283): 53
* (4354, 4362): 77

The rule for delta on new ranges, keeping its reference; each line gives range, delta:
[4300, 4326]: 28.1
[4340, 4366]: 36.1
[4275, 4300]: 23.7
